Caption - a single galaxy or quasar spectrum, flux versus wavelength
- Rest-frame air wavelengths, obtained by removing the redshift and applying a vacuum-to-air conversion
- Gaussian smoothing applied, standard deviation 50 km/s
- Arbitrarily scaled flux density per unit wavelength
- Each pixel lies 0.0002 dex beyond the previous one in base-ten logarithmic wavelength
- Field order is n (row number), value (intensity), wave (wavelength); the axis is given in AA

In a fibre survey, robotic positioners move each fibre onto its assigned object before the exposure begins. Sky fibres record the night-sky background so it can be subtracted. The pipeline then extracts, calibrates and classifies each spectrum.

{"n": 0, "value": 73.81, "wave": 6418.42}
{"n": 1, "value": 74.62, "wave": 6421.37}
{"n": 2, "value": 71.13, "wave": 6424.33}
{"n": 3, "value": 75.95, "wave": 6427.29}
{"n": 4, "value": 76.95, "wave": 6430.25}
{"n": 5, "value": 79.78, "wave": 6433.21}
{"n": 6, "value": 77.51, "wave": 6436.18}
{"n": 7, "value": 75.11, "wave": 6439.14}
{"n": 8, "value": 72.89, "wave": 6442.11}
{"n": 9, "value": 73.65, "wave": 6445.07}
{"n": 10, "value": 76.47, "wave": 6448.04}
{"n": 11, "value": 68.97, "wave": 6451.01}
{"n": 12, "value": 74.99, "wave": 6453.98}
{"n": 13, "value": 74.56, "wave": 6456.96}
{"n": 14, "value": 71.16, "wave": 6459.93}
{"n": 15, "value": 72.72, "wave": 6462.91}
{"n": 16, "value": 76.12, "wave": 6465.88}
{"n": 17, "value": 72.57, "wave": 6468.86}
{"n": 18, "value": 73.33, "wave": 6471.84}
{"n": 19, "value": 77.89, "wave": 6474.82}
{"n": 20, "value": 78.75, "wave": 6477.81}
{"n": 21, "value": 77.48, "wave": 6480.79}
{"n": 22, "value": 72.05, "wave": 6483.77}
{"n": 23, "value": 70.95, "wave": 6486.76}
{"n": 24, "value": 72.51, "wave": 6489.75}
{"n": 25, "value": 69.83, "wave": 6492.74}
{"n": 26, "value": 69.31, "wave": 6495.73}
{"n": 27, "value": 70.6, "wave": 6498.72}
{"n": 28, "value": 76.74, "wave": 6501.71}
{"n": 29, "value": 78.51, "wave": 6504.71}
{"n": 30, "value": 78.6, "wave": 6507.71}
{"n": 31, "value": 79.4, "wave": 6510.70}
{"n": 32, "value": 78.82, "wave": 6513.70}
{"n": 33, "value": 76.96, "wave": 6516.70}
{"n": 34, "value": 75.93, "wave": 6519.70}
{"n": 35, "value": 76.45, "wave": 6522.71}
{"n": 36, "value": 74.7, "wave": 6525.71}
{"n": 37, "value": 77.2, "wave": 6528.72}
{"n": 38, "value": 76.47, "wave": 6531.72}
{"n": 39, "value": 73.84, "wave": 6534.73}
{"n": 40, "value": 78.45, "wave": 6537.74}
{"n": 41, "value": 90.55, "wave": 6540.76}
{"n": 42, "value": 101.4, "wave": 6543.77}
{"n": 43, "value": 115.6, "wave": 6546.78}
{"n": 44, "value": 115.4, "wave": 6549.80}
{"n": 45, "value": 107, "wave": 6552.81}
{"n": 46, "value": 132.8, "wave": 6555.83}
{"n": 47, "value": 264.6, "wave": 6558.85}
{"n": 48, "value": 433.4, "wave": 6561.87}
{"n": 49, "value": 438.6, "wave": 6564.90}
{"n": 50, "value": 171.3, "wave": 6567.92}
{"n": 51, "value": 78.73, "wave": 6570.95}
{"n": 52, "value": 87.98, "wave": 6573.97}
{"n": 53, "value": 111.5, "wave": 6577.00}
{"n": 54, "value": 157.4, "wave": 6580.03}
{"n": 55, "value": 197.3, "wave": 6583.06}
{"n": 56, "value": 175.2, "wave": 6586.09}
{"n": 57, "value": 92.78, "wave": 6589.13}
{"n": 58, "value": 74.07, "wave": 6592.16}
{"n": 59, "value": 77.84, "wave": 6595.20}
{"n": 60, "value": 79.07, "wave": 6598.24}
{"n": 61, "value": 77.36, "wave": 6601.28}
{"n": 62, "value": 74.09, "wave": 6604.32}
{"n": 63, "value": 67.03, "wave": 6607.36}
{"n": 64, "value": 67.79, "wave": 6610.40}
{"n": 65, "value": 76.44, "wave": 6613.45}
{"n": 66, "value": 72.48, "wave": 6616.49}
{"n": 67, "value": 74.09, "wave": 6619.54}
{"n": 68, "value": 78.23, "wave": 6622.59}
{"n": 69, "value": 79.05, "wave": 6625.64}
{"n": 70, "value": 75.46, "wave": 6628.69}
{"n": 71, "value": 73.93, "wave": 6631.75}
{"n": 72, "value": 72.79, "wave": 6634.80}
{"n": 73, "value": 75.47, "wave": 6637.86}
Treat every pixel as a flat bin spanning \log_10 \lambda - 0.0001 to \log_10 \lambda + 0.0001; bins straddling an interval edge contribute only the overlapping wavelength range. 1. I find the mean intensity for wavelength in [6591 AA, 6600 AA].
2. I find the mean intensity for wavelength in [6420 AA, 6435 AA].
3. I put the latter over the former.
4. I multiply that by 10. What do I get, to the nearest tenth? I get 9.8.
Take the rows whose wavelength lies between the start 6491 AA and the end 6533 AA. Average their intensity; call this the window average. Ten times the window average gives 757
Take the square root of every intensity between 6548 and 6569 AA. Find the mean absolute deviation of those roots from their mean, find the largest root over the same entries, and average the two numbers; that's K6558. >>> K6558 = 12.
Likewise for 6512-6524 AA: 4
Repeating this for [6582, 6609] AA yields 8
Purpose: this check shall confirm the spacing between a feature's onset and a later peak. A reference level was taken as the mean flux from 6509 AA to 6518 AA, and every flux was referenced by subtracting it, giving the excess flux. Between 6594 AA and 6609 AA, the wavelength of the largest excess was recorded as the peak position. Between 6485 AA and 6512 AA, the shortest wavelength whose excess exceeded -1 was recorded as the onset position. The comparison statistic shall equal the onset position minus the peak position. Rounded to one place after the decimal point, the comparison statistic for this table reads -93.5 AA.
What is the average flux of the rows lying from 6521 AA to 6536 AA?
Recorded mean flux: 76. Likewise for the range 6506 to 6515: 79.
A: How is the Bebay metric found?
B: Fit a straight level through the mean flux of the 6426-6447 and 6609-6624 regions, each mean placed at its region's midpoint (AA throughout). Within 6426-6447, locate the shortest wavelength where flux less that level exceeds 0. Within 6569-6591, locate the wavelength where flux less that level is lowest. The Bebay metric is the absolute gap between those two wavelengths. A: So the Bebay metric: 140.7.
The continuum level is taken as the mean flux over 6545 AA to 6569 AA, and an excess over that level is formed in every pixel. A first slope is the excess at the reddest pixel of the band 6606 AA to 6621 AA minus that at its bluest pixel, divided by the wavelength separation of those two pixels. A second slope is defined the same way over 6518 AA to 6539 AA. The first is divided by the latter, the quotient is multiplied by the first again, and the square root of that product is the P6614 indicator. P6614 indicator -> 1.6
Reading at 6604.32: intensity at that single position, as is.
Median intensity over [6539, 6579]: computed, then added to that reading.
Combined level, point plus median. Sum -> 189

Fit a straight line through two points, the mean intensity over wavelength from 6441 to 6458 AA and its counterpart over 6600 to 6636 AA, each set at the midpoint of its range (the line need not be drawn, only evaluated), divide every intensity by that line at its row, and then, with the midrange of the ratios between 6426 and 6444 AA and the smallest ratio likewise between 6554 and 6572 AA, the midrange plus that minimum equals 2.10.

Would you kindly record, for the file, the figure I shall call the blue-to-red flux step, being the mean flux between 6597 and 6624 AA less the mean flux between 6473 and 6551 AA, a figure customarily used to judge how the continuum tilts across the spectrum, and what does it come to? -6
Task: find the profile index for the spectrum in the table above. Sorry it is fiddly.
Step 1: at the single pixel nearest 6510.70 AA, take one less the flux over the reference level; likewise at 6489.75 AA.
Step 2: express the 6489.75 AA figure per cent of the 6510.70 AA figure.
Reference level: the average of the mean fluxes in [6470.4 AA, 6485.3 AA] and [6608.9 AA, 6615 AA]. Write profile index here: -28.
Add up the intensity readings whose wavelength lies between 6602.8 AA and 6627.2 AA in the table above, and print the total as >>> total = 589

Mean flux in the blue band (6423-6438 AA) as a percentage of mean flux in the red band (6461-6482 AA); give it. 101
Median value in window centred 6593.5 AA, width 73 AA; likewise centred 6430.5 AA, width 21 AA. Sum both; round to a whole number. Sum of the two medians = 155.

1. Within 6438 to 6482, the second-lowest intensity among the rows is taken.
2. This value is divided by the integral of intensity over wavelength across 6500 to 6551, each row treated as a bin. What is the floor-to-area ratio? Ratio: 0.017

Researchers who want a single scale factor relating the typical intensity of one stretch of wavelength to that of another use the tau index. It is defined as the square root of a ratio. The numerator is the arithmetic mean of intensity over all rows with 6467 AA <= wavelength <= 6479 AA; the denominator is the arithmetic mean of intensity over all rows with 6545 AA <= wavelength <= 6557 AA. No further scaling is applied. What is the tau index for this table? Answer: 0.80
